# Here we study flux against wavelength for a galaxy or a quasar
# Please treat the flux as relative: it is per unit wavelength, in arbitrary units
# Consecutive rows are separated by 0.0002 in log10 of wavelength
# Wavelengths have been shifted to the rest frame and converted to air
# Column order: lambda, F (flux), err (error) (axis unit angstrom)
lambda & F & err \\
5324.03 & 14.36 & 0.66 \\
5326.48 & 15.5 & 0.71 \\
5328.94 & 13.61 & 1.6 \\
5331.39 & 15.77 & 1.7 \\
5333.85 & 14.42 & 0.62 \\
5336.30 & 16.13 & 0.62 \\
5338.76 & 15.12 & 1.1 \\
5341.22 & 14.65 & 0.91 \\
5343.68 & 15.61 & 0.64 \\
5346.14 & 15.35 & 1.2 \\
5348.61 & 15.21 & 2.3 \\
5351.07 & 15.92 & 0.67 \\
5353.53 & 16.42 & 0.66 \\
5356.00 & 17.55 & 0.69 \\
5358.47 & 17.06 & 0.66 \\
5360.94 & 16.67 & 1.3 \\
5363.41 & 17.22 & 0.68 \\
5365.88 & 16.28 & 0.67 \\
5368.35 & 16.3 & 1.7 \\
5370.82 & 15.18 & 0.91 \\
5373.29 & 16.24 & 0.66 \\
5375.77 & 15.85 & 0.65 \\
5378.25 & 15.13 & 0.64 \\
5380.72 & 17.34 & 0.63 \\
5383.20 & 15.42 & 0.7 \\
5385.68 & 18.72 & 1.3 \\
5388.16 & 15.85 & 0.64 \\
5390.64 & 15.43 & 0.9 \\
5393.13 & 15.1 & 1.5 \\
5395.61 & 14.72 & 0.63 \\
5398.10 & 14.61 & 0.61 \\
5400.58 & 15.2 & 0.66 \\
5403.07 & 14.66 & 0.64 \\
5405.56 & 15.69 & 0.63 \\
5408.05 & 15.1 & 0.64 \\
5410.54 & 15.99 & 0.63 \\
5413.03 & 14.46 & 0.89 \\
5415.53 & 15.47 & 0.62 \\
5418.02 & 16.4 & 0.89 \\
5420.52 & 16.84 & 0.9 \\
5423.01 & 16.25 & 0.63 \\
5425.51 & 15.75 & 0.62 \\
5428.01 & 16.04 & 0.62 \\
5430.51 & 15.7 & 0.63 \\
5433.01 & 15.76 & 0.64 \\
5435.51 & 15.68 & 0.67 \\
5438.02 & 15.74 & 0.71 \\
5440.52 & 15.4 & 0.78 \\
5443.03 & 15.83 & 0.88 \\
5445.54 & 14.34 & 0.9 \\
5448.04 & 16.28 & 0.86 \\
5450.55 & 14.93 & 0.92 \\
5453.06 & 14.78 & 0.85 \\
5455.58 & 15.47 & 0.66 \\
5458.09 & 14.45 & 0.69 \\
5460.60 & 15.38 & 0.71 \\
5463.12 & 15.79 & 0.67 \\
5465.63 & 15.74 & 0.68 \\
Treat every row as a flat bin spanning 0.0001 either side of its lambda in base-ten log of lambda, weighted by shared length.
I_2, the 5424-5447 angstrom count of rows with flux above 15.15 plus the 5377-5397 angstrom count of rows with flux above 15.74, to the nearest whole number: 11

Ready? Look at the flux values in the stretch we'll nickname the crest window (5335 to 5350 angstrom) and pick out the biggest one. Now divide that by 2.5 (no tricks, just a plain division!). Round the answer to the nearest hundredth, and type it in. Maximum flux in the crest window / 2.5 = 6.45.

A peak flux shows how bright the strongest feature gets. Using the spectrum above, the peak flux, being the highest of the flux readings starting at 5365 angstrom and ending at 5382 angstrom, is 17.34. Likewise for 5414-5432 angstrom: 16.84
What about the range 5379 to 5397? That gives 18.72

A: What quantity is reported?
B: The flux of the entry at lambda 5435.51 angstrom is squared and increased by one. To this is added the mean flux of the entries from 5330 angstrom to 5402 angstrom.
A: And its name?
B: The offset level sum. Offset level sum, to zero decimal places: 263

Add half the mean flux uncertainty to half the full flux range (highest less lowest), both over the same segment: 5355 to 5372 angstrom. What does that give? 1.7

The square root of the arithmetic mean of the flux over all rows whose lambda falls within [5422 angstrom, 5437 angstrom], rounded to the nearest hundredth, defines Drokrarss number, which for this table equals 3.98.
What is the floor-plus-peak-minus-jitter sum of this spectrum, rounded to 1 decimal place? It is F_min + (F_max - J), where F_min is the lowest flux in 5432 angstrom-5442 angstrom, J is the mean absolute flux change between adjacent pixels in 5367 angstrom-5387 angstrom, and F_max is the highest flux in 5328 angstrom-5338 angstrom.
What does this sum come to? 30.0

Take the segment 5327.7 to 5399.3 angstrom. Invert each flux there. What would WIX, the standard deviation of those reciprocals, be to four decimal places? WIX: 0.0042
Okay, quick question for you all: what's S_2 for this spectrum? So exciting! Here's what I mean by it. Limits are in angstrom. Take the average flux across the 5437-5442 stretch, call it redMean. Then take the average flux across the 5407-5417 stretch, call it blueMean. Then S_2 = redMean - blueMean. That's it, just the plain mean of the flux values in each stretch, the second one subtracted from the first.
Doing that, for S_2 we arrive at 0.3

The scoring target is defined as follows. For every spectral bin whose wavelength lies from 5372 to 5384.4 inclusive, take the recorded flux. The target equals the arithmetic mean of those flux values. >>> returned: 16.0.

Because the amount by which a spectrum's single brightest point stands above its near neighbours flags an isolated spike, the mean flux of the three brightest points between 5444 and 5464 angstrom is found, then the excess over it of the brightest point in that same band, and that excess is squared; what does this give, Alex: 0.19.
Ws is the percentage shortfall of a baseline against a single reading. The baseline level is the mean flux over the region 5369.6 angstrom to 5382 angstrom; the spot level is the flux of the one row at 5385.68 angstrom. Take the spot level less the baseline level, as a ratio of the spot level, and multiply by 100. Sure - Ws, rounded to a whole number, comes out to 15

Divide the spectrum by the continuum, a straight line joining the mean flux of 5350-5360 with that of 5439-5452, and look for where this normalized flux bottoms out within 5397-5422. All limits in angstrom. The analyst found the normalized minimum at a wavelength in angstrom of 5398.10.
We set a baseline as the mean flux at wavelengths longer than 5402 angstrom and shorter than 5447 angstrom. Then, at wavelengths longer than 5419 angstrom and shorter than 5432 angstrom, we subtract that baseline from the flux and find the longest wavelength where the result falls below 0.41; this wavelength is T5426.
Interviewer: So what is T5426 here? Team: 5430.51 angstrom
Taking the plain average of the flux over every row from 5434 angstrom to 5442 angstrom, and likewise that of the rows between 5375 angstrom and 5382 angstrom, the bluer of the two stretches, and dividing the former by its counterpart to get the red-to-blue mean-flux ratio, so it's 0.97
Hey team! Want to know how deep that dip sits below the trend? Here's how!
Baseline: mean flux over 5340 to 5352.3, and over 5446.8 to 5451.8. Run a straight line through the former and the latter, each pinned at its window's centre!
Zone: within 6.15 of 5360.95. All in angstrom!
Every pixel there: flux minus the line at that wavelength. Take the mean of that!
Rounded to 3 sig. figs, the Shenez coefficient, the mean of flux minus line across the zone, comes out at 1.57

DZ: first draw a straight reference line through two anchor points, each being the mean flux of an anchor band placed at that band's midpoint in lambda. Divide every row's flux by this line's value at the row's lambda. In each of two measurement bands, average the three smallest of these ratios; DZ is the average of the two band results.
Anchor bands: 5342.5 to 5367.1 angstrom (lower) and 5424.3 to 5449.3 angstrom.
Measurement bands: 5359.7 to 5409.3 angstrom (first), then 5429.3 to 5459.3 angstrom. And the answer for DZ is 0.927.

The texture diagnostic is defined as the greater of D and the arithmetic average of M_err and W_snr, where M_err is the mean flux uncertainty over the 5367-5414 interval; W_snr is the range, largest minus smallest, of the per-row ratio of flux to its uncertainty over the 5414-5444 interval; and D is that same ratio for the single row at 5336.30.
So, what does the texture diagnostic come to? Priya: 26.0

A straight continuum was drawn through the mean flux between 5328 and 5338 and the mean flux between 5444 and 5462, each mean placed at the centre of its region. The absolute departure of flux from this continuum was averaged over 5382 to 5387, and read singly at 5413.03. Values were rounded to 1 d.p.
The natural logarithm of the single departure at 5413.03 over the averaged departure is -1.2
